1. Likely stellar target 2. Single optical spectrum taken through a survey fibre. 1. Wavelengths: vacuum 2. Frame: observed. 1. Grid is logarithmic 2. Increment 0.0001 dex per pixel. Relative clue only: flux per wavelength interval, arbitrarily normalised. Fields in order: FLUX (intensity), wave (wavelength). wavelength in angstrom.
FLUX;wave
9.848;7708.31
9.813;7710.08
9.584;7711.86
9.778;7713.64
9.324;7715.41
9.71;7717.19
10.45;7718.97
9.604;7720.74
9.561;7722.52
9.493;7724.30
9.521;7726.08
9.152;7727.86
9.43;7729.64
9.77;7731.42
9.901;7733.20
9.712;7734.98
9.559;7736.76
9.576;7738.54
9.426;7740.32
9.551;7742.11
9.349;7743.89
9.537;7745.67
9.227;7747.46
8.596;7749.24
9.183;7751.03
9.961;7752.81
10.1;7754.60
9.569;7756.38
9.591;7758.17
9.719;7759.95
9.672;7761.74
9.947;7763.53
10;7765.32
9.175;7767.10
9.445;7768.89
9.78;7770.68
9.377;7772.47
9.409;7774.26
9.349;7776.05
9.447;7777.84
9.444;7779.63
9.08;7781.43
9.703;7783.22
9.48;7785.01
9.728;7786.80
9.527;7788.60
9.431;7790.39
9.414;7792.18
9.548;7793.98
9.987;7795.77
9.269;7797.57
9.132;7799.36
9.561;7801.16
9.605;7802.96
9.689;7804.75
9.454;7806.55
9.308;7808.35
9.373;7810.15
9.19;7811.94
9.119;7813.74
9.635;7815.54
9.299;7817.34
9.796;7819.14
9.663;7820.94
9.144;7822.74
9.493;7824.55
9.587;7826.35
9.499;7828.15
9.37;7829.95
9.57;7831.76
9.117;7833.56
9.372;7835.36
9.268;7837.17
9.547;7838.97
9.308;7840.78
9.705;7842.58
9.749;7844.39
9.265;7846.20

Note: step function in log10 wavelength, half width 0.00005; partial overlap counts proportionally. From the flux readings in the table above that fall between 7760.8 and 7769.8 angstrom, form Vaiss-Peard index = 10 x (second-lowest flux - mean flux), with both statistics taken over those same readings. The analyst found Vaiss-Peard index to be -2.0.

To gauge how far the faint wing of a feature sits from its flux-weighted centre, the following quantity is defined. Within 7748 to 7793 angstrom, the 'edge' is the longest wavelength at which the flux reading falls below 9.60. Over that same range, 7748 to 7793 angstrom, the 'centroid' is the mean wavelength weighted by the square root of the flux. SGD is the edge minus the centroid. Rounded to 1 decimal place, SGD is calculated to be 21.5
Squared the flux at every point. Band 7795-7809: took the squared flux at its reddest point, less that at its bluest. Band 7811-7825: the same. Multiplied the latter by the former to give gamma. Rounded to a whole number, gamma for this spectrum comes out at -74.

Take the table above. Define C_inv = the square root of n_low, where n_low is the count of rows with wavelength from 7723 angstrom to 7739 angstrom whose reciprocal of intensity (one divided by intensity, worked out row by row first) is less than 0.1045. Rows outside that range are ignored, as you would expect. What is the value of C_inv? 2.0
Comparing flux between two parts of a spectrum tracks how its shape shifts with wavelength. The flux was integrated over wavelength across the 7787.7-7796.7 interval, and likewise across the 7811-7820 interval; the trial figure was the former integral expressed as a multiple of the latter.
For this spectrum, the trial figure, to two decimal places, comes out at 1.02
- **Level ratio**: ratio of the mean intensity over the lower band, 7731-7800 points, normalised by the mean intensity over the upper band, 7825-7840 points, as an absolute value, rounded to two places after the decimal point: 1.01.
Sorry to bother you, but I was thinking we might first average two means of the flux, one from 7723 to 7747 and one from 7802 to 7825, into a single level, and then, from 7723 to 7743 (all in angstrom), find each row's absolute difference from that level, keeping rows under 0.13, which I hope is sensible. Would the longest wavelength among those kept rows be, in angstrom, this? 7742.11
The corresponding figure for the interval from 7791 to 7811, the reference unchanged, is 7810.15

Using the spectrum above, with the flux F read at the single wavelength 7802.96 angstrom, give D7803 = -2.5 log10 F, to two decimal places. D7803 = -2.46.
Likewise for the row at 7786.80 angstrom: -2.47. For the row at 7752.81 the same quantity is -2.50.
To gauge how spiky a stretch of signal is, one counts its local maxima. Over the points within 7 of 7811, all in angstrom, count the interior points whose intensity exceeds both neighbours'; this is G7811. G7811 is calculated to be 2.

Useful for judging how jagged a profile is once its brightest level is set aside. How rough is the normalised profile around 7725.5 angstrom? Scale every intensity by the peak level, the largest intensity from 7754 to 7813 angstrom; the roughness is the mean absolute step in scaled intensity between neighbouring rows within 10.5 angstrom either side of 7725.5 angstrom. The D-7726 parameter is 0.031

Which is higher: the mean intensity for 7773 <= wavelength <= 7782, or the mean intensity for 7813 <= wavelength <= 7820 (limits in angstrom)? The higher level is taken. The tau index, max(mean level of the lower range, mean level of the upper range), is 9.5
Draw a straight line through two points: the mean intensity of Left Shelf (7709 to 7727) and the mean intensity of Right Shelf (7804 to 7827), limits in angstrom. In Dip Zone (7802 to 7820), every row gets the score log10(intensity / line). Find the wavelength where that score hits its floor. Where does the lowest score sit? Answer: 7813.74 angstrom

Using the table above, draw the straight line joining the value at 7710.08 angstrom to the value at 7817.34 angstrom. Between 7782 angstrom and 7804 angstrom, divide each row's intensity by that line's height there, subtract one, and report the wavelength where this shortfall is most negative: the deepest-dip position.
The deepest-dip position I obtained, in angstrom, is 7799.36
